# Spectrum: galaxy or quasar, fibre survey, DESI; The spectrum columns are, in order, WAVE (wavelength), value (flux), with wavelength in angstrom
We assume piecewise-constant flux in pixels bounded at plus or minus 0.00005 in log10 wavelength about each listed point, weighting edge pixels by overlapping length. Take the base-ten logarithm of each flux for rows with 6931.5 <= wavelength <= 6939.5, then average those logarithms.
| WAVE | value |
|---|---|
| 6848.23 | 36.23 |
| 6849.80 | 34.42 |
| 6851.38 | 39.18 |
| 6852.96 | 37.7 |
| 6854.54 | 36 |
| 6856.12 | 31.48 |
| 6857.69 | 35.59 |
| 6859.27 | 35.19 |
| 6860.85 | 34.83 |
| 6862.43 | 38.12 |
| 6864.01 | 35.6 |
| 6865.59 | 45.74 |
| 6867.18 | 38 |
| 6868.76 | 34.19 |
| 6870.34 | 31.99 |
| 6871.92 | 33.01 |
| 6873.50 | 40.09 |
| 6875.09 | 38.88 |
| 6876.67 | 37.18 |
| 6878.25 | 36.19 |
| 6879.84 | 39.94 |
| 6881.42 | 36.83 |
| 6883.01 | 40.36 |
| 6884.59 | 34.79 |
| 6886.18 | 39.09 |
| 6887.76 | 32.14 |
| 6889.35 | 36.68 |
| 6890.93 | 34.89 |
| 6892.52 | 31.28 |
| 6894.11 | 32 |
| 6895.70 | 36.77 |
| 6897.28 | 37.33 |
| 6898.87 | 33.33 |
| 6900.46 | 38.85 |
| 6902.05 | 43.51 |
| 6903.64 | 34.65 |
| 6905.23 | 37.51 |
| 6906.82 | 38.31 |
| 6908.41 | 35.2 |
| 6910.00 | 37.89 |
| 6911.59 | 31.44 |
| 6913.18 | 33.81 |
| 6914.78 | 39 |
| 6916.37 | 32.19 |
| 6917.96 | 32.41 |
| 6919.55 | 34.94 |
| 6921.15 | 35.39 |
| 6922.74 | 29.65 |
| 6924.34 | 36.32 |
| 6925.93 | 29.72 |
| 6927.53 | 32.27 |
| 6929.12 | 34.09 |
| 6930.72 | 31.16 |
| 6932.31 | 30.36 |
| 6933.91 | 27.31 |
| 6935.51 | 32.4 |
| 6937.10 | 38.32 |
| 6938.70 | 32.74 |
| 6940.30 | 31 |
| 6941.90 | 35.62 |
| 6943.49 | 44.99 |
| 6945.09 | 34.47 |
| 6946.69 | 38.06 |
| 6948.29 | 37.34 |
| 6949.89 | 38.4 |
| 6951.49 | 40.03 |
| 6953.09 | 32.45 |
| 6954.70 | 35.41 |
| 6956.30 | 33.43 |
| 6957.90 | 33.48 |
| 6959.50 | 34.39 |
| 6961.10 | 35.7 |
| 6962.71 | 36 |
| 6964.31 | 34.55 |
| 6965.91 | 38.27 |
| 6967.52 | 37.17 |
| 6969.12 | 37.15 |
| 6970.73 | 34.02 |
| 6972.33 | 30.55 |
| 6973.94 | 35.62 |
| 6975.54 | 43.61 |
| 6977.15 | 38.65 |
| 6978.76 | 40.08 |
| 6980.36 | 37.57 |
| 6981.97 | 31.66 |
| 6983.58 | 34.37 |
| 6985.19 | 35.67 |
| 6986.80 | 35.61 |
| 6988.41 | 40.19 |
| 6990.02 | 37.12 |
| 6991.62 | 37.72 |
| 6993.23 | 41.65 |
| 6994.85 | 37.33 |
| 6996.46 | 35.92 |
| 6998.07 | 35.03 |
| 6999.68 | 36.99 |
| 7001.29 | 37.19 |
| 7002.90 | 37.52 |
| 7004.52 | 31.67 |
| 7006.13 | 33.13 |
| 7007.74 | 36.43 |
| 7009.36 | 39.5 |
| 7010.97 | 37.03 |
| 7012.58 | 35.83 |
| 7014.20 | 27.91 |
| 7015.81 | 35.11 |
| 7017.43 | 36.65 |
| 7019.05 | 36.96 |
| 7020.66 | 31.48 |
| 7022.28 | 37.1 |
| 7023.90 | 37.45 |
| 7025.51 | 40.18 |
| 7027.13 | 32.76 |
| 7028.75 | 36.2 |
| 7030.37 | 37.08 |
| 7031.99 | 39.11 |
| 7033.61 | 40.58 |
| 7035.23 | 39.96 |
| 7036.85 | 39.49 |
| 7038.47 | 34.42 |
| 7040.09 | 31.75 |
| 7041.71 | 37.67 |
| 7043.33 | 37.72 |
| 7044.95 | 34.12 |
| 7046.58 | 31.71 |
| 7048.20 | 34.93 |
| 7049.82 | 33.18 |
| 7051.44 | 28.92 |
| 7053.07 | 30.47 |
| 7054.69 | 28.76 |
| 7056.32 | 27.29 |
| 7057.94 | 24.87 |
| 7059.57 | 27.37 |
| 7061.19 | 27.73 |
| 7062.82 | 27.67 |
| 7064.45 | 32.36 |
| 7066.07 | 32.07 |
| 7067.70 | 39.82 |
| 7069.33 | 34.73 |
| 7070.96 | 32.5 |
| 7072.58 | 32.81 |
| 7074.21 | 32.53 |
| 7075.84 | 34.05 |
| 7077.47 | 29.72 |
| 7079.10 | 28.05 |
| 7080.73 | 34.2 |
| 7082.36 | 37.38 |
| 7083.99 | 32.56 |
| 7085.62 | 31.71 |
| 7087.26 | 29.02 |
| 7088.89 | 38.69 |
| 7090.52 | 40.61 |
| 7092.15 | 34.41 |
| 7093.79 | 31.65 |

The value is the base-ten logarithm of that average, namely 0.178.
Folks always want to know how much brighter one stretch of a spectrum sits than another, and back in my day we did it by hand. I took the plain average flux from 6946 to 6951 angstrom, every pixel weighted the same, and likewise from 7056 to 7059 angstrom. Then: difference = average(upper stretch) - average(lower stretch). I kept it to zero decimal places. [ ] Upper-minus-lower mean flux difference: -12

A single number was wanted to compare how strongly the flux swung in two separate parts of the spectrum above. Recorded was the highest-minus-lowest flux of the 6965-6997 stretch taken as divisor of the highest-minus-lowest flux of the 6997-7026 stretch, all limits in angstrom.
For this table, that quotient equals 0.9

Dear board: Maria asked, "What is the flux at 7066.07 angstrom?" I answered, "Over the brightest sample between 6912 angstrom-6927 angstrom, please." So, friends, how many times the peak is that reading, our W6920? 0.822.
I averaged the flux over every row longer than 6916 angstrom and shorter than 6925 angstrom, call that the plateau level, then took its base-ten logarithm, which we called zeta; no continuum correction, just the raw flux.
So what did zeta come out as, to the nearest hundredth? 1.52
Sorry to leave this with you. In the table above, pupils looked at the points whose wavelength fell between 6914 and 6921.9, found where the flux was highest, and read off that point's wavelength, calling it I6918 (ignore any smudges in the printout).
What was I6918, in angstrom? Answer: 6914.78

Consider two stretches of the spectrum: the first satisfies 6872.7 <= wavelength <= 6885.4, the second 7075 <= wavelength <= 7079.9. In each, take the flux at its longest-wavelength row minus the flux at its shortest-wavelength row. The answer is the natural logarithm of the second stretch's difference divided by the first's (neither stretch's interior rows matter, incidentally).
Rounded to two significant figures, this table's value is 0.12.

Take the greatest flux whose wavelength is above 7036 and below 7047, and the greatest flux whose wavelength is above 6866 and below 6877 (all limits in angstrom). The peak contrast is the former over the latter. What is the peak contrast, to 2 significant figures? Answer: 0.99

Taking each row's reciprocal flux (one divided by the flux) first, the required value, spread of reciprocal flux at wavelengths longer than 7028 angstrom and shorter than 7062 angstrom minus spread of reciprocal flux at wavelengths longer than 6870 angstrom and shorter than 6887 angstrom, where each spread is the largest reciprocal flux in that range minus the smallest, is 0.0091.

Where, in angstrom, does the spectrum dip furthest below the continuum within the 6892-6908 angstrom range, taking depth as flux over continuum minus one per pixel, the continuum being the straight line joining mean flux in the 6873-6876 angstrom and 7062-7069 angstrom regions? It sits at 6892.52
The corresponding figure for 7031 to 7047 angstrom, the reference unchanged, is 7040.09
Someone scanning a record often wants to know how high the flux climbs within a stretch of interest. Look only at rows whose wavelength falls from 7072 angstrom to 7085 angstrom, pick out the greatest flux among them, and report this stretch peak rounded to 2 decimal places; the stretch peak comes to 37.38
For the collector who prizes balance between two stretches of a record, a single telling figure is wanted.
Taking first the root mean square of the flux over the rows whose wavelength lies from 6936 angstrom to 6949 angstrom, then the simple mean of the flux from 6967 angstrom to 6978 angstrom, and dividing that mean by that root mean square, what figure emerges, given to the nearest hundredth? 1.00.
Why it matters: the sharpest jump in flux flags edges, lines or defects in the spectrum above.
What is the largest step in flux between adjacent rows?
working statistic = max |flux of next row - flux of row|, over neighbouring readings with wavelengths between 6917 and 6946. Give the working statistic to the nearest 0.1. 10.5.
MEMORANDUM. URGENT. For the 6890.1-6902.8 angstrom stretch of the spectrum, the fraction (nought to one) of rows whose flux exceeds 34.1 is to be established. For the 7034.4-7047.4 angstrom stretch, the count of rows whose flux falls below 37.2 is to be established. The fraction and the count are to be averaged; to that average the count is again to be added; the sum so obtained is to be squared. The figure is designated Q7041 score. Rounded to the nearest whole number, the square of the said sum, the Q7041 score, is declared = 40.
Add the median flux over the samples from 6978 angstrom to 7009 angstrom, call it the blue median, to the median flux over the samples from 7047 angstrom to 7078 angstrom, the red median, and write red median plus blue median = 69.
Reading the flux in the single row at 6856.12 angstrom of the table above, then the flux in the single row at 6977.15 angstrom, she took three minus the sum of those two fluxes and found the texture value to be -67.1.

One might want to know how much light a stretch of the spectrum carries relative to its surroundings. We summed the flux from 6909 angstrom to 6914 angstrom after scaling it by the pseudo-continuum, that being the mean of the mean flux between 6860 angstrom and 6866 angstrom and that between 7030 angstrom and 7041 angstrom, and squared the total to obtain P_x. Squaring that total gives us 7.4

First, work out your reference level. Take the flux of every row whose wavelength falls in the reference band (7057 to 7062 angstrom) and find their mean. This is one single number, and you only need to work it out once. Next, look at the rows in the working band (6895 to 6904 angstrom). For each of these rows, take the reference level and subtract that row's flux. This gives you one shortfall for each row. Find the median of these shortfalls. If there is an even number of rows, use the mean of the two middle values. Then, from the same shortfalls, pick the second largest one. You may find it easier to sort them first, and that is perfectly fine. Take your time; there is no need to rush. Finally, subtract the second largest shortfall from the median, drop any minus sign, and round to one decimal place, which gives 2.4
